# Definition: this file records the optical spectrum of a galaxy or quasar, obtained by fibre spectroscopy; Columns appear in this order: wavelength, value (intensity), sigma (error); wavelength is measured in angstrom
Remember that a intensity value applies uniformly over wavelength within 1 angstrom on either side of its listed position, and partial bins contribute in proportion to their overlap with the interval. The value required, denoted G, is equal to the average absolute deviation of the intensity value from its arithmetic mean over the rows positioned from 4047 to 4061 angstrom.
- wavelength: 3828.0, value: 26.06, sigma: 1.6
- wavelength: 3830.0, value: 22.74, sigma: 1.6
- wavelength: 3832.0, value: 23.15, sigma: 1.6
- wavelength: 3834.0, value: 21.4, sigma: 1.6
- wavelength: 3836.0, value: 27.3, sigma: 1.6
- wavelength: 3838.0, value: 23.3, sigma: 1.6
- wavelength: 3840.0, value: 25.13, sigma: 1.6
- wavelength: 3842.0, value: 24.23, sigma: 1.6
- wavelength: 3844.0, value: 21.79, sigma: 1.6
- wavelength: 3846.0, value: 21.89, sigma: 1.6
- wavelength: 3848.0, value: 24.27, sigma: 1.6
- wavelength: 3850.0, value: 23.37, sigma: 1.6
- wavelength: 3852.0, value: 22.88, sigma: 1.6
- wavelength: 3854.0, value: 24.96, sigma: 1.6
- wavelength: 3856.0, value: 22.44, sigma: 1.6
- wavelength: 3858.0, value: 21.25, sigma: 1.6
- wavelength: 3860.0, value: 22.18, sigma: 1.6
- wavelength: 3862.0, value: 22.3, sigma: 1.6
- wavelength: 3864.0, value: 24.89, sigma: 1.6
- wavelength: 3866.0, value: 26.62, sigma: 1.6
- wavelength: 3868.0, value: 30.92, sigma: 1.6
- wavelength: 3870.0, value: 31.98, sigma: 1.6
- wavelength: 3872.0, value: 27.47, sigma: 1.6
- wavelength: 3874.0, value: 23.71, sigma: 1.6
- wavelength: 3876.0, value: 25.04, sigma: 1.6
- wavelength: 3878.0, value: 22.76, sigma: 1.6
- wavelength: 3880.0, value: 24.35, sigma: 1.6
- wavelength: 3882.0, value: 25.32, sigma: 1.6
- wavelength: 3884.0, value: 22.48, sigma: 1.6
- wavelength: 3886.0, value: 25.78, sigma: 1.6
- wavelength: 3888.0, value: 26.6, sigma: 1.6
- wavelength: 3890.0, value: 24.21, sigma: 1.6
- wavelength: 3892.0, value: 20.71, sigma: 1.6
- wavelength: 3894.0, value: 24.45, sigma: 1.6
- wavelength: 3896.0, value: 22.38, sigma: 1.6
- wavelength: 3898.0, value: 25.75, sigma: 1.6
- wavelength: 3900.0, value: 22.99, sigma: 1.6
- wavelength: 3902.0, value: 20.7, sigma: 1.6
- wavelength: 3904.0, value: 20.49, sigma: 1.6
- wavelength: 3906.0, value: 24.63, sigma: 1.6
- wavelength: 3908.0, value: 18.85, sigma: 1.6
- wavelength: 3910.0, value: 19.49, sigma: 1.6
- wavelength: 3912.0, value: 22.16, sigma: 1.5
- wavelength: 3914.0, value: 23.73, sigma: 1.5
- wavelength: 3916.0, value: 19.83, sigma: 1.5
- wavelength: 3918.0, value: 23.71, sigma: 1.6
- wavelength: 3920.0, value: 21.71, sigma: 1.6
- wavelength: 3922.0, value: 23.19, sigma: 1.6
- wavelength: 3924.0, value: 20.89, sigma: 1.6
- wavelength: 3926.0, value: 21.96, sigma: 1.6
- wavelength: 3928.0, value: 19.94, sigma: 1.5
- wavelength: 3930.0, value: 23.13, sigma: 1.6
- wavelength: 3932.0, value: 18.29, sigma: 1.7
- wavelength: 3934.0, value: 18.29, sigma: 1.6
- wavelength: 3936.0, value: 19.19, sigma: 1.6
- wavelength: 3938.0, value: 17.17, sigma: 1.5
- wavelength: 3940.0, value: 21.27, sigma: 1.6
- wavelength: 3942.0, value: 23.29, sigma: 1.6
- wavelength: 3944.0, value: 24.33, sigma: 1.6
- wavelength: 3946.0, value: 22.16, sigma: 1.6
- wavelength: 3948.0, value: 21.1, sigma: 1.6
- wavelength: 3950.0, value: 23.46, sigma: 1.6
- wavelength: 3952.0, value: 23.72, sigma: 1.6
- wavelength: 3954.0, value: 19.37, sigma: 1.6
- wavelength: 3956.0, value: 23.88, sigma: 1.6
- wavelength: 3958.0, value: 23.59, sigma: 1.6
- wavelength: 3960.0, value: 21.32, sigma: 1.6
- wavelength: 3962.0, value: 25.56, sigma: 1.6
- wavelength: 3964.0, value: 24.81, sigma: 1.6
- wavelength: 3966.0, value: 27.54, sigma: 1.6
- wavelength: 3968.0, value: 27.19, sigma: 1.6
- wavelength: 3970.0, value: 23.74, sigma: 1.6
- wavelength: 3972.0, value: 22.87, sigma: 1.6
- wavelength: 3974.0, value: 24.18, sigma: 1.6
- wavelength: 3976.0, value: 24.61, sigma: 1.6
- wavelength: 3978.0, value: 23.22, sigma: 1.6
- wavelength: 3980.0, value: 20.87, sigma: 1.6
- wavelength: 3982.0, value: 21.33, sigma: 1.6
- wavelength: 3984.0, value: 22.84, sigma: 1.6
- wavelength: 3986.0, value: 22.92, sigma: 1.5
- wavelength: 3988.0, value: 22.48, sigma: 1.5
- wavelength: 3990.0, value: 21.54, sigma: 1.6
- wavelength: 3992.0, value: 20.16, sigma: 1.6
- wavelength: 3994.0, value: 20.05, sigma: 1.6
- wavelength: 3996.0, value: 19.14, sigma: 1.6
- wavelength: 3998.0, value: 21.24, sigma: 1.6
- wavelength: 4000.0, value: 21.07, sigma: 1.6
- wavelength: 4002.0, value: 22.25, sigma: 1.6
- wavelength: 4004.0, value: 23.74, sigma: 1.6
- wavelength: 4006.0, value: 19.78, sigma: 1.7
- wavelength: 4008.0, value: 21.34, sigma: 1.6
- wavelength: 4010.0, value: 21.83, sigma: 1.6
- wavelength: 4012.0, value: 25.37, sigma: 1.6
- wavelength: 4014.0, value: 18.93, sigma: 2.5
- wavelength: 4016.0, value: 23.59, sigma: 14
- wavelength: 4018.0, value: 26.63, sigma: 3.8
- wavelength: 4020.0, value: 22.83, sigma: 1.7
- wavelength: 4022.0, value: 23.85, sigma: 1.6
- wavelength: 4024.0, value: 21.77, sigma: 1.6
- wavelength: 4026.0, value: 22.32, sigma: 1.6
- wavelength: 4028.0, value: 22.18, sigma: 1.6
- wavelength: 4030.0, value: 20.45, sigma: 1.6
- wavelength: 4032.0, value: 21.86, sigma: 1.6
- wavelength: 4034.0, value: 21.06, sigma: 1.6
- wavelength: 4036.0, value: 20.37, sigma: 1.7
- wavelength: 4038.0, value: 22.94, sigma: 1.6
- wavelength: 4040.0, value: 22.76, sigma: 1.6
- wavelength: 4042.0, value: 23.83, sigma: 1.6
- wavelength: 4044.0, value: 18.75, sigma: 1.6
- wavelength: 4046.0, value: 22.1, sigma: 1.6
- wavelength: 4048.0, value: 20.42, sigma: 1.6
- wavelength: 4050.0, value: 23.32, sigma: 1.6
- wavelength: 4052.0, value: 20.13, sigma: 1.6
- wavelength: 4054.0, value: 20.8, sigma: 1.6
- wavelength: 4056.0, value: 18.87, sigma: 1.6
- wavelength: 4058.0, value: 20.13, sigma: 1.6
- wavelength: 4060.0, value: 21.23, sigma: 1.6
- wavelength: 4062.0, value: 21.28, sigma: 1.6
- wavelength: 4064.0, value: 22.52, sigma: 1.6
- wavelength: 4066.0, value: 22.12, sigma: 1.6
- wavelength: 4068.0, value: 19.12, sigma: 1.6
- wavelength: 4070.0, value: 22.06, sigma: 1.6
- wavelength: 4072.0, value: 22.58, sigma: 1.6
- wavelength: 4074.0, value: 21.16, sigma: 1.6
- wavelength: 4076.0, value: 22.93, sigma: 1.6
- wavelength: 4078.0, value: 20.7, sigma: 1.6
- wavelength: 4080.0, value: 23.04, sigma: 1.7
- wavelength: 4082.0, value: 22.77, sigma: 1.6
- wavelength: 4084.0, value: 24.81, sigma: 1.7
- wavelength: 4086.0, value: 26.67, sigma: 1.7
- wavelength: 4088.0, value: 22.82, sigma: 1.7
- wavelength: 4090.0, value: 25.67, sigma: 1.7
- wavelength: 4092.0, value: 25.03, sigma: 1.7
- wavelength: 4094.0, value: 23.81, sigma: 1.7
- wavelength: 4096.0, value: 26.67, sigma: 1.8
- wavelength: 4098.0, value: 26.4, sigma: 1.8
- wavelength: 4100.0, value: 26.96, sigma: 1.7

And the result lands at 0.9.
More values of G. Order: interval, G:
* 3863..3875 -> 2.6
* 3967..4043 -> 1.4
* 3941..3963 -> 1.4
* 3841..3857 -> 1.0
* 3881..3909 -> 2.0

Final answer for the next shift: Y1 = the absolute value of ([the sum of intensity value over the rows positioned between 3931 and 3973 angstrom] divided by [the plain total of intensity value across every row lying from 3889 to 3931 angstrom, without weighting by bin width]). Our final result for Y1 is 1.02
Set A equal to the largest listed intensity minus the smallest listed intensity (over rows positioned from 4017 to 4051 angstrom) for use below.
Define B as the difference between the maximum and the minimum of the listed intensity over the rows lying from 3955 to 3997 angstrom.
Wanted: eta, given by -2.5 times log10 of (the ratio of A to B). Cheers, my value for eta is 0.1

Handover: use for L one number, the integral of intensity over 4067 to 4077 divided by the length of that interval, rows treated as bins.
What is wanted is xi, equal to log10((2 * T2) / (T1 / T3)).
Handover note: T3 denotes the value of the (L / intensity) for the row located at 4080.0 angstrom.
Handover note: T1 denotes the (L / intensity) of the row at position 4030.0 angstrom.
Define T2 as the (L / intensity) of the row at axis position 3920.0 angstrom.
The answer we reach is 0.25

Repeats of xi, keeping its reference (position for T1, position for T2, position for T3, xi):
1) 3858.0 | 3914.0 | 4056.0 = 0.31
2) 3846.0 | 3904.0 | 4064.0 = 0.31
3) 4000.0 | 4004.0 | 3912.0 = 0.24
